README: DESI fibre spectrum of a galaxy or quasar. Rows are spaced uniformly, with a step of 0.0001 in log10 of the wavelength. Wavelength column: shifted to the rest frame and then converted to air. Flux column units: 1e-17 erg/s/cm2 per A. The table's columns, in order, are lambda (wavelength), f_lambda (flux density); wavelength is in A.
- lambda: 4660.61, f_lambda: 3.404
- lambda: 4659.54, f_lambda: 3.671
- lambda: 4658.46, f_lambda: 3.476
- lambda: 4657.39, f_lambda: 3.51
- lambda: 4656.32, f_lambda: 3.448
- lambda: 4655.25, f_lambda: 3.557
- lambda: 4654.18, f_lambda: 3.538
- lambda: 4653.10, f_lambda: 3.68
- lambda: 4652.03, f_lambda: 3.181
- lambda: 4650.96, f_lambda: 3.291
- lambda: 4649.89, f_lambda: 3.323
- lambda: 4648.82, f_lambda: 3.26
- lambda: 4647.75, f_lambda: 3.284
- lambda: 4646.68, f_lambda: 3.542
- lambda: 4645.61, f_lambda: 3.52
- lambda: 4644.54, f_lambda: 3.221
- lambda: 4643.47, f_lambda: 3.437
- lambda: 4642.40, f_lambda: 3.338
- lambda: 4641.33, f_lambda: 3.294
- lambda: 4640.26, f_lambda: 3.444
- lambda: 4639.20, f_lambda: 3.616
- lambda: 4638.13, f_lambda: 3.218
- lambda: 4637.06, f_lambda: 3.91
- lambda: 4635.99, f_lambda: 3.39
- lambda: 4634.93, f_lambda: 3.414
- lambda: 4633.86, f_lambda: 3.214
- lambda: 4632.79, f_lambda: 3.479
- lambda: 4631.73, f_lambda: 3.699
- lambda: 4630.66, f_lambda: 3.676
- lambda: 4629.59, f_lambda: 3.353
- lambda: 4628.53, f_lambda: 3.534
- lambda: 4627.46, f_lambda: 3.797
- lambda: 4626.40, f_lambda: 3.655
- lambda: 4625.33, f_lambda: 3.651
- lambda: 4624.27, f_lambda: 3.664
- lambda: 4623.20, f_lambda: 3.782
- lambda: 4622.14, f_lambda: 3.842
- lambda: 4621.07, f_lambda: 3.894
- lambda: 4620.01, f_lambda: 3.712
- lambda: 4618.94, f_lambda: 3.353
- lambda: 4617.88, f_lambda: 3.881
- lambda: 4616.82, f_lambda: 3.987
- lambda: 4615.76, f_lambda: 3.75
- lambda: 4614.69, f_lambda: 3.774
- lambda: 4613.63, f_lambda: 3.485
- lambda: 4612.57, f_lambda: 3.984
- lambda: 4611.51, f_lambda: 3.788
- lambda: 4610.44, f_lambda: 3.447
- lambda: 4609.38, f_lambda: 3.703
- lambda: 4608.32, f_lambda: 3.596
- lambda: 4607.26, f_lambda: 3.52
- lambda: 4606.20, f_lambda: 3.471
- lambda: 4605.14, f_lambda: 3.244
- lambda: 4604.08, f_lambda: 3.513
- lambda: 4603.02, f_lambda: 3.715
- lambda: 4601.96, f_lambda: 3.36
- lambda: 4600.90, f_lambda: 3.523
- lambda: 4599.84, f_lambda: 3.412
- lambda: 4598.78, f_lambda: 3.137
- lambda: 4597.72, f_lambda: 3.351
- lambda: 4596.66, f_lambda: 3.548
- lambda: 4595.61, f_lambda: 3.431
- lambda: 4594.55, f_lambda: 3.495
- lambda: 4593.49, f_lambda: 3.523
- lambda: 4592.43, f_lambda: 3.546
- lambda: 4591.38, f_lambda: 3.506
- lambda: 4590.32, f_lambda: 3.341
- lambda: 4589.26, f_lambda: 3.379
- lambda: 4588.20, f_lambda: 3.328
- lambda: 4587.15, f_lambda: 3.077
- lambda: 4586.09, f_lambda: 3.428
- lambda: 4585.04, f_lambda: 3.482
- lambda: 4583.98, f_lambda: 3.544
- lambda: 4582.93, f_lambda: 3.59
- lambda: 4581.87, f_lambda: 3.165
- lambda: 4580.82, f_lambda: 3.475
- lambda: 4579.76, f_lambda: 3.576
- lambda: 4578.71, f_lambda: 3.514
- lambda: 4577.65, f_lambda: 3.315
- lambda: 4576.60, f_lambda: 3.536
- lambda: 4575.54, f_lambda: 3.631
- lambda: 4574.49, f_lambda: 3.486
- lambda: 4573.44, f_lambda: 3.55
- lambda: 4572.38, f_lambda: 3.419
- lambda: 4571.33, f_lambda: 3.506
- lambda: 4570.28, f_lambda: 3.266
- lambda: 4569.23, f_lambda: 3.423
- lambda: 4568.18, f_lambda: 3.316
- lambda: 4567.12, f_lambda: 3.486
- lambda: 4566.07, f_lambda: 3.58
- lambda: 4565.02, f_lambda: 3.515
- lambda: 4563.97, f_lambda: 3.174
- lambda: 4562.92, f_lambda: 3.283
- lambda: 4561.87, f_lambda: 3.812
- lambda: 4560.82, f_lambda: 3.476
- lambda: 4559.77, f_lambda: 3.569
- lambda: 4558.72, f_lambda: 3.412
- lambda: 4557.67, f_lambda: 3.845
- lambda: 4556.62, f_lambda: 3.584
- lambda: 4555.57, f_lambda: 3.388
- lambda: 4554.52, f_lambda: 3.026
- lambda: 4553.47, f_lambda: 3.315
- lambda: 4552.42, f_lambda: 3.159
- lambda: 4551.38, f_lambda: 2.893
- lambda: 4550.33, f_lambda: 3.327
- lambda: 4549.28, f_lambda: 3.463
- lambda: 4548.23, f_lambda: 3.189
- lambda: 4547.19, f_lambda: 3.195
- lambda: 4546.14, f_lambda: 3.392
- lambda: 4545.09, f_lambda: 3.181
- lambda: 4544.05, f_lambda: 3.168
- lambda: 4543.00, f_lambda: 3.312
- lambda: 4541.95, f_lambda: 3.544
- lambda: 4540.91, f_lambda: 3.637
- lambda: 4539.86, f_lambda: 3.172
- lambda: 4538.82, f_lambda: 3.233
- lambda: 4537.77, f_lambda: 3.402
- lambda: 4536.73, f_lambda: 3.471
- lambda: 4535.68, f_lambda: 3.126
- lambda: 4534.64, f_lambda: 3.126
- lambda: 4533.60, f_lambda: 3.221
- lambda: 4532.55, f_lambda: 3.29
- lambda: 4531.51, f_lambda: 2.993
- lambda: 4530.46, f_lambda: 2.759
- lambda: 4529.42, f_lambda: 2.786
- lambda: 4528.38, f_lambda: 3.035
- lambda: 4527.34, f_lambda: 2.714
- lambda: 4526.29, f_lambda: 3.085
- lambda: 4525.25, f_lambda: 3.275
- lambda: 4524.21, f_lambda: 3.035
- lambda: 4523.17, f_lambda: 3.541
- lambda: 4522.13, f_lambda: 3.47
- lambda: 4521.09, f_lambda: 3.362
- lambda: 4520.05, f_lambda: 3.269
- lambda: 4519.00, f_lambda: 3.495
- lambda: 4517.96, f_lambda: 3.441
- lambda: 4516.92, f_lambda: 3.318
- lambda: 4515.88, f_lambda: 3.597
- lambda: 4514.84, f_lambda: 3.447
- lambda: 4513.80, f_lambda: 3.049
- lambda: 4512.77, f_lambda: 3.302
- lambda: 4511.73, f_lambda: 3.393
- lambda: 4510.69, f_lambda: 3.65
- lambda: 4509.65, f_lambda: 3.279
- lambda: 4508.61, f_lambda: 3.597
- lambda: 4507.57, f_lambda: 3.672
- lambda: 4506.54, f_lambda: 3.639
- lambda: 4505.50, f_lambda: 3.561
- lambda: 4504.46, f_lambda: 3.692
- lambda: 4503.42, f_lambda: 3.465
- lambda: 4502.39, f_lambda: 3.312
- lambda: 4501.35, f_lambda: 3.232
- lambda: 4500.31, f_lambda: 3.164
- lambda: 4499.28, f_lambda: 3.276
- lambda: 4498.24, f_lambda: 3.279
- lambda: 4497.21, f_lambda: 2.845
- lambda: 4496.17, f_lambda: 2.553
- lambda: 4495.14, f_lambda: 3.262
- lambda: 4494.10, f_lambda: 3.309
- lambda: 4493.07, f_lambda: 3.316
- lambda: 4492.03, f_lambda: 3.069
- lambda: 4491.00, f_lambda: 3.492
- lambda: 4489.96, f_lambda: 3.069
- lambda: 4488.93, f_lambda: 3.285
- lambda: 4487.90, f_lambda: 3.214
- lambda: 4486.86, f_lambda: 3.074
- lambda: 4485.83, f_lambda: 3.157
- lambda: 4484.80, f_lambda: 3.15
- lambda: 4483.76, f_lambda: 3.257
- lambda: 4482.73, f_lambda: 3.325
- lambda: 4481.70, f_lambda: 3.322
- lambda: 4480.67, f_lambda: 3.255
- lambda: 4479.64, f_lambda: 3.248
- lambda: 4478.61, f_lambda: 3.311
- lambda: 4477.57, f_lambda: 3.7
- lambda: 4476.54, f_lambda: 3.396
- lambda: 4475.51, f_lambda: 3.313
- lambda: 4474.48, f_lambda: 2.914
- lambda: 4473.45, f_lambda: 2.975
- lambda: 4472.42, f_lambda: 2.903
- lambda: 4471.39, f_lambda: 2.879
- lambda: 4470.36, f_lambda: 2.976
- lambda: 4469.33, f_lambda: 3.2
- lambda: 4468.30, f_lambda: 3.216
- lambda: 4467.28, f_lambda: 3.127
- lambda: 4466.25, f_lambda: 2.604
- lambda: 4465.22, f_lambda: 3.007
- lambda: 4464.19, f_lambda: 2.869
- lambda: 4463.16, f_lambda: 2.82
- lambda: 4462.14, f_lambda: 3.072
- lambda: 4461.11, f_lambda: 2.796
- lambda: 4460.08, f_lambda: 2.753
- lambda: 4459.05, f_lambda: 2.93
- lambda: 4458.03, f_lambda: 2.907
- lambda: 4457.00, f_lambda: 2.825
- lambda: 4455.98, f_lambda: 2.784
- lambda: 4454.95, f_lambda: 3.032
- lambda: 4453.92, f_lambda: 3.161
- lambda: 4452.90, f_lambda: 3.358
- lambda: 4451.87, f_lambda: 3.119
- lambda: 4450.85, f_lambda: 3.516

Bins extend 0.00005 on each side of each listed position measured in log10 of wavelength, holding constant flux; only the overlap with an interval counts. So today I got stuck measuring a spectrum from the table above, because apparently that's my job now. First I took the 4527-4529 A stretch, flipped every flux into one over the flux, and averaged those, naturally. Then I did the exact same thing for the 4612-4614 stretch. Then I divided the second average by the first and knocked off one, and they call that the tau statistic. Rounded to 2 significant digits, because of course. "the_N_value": -0.23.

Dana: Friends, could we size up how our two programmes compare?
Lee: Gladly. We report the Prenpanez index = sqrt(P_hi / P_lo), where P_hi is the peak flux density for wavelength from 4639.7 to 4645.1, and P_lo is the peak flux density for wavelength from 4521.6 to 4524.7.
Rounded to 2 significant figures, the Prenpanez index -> 0.99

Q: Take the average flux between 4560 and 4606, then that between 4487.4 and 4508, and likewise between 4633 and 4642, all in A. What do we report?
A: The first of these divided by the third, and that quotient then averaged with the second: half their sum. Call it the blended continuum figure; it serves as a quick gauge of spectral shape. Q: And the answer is 2.14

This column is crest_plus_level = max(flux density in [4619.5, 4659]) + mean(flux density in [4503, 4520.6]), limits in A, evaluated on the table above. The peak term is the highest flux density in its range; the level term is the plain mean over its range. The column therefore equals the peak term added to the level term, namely 7.37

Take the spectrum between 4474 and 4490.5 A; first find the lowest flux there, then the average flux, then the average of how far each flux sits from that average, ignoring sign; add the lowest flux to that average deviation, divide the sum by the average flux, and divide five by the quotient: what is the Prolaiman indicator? 5.36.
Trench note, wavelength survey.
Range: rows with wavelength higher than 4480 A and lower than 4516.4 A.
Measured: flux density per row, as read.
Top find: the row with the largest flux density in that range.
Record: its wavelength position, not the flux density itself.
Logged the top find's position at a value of 4504.46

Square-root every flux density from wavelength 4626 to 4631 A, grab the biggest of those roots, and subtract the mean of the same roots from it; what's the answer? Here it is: 0.051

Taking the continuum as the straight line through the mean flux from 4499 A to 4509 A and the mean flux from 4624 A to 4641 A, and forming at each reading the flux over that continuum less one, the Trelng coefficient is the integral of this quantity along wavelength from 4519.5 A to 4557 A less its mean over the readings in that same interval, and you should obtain -2.7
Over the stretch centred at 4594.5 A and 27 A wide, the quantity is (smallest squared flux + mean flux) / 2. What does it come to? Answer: 6.4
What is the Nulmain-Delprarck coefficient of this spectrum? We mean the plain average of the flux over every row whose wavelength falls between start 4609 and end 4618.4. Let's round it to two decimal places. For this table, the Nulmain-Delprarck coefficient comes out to 3.76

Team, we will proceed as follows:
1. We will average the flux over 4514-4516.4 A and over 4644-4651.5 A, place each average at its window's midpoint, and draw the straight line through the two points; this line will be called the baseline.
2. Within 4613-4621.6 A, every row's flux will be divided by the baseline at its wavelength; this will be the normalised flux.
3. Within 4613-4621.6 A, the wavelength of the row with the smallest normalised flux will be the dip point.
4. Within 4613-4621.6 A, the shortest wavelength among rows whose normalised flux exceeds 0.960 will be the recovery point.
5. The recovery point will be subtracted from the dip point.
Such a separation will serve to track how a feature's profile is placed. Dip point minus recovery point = 5.3 A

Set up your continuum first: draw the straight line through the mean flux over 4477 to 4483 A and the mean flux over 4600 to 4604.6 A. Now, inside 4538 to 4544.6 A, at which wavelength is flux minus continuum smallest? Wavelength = 4544.05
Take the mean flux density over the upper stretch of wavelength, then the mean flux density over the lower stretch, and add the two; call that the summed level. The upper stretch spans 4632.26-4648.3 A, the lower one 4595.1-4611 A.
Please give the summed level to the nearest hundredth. 6.89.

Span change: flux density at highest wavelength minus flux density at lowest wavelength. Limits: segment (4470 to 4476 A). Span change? 0.3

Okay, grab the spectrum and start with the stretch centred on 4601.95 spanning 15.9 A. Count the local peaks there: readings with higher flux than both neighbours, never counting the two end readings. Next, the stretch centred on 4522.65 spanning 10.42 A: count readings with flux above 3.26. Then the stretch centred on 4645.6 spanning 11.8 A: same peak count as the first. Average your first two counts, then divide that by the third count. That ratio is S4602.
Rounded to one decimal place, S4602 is 1.7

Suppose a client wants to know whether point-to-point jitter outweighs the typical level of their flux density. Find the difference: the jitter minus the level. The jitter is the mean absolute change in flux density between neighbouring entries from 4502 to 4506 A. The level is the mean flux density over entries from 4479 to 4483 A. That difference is -3.1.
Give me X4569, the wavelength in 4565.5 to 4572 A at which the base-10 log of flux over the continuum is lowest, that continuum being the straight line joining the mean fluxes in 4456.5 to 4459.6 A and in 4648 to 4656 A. 4570.28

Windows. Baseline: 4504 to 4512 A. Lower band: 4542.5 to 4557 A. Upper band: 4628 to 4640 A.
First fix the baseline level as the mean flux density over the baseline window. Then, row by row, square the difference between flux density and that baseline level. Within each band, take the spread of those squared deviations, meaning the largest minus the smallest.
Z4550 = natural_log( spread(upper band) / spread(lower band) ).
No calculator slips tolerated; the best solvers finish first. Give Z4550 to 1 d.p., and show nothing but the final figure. -1.3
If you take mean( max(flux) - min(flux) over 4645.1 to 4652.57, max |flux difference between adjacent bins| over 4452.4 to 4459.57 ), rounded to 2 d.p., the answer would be 0.30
